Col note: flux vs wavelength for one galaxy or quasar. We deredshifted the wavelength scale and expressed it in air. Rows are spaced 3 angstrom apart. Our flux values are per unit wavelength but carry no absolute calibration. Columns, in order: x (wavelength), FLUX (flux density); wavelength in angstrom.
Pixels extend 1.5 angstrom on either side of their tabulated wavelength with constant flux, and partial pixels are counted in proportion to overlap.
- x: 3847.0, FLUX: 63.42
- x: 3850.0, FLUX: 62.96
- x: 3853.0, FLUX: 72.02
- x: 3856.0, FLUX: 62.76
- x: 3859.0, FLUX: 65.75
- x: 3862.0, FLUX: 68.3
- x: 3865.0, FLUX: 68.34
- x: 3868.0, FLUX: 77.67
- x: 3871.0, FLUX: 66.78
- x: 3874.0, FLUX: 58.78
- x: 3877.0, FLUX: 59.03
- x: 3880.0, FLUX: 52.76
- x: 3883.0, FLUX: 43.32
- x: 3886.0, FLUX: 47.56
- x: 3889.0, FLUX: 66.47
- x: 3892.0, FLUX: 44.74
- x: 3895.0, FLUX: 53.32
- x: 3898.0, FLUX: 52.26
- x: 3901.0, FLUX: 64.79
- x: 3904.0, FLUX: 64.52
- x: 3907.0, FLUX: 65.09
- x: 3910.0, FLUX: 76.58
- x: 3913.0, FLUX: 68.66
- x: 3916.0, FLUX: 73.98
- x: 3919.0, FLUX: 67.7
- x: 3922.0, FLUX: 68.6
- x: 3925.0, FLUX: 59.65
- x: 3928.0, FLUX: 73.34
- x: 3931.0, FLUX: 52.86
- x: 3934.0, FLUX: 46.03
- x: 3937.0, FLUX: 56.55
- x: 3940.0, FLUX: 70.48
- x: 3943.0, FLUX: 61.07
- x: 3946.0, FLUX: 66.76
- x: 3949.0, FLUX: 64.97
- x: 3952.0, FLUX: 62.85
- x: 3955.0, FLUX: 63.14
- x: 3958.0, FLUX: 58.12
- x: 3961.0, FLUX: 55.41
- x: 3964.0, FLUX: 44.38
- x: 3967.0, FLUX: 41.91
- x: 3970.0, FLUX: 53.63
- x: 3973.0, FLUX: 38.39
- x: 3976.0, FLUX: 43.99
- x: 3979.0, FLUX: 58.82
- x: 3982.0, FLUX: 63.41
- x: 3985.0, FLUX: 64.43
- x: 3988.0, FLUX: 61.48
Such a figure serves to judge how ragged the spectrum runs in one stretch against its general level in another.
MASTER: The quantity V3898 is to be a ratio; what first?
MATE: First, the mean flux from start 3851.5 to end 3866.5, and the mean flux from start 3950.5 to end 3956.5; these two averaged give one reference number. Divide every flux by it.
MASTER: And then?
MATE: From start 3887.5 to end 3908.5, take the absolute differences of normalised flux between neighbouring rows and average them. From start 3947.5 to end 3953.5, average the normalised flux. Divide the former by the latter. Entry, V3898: 0.117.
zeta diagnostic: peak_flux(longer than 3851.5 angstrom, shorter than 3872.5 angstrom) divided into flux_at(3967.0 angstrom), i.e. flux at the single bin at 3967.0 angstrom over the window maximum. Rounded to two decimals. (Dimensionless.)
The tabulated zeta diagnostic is 0.54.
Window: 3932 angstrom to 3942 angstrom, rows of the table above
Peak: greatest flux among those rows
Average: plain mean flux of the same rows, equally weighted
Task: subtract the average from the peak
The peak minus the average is 13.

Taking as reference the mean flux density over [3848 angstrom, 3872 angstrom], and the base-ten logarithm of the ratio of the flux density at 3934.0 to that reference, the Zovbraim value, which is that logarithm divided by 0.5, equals -0.34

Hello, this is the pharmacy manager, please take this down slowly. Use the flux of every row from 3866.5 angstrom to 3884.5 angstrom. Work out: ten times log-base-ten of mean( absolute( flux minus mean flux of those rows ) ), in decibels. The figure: 9.2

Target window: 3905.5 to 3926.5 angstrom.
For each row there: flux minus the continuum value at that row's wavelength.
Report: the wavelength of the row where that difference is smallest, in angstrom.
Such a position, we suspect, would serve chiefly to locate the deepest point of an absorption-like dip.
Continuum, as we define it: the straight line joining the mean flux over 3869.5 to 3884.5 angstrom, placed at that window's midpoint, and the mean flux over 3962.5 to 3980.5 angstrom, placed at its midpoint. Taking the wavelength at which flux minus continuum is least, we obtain 3925.0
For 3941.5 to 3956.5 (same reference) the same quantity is 3943.0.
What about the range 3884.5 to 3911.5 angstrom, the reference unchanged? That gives 3892.0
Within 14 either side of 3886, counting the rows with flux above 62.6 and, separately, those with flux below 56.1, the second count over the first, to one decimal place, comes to 6.0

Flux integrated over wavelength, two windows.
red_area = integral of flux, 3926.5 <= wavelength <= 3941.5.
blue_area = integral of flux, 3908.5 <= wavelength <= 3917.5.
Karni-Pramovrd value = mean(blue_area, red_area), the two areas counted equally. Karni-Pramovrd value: 778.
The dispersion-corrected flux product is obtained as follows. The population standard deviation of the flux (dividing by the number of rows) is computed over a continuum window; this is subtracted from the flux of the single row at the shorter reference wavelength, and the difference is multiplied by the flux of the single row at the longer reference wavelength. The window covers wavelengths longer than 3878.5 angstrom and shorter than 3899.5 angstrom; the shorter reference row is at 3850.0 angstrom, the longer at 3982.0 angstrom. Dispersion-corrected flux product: 3539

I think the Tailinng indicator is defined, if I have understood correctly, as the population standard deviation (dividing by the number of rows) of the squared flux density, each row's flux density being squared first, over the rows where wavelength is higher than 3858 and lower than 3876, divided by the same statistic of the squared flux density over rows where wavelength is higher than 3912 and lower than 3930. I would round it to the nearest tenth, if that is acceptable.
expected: 1.2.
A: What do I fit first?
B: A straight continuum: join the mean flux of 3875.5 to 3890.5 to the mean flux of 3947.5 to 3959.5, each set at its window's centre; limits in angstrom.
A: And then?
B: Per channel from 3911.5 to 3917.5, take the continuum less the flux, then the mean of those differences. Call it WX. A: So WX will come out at -14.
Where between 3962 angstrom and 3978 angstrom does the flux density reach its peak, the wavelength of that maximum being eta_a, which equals 3970.0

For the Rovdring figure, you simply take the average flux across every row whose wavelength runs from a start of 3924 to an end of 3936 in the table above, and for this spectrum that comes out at 58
